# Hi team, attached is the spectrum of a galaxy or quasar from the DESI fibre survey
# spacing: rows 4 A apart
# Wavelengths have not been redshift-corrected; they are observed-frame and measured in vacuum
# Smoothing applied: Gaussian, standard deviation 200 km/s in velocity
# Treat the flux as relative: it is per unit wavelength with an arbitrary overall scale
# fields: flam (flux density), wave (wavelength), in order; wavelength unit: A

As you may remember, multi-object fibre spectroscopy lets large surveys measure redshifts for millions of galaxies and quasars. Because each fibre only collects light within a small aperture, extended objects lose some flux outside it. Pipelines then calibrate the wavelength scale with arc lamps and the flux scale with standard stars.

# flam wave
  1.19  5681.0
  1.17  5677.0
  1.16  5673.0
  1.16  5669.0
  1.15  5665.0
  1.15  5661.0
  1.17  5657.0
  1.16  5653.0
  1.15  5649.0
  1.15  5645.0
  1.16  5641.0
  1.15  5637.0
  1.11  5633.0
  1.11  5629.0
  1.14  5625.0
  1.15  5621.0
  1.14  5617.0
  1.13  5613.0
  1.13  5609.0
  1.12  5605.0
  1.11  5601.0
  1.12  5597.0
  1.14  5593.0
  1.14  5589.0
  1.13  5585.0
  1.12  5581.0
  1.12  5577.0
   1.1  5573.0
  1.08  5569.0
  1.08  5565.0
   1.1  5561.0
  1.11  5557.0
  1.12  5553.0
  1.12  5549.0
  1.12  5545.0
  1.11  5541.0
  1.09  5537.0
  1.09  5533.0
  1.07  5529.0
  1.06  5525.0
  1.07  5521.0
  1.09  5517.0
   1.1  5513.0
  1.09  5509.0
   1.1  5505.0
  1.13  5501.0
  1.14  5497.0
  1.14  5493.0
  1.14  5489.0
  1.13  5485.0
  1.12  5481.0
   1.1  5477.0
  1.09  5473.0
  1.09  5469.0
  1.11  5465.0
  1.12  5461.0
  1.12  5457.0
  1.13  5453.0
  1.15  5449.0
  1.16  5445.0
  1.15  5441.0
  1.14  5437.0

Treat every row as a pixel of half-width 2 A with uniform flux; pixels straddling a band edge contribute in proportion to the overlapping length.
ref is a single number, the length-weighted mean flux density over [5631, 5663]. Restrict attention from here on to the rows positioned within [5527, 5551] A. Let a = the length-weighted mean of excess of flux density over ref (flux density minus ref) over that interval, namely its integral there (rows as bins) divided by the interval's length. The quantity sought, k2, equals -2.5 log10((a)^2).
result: 6.5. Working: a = -0.050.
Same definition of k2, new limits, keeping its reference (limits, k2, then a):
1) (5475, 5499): 8.3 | -0.022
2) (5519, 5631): 7.1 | -0.039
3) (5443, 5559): 7.0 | -0.039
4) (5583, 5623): 8.6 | -0.019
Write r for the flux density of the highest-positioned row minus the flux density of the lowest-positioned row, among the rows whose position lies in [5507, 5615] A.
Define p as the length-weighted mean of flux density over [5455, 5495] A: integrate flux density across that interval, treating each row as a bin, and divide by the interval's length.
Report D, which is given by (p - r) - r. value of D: 1.04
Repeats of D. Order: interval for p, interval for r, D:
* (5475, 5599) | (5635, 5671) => 1.09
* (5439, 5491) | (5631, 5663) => 1.04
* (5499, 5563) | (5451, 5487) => 1.10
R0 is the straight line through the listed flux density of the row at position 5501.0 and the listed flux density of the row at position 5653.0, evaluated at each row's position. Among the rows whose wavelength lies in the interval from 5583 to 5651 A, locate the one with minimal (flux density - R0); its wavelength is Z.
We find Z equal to 5633.0 A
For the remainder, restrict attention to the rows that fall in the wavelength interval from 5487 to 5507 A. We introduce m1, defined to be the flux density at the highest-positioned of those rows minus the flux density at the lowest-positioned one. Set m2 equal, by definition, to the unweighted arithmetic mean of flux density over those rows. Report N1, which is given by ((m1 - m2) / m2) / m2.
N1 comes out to -0.92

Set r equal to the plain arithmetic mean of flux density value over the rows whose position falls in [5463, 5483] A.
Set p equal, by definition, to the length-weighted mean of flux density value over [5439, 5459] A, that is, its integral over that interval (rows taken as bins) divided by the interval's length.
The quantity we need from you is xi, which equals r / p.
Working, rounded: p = 1.14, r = 1.10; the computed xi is 0.96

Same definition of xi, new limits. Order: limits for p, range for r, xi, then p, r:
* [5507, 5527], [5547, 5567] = 1.02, 1.08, 1.11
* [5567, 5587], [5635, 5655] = 1.04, 1.11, 1.15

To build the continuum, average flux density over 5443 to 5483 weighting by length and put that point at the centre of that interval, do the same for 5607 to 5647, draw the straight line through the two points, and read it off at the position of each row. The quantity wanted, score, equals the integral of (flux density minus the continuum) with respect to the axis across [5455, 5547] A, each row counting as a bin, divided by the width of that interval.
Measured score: -0.018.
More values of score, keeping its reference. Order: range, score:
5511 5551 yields -0.034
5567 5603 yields -0.015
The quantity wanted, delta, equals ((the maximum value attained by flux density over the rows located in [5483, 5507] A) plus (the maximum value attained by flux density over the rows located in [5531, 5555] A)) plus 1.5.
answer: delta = 3.760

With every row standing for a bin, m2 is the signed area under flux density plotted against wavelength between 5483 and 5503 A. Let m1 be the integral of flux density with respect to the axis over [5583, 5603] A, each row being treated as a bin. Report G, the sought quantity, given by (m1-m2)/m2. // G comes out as -0.007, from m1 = 22.6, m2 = 22.7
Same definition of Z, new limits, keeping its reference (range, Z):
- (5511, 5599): 5525.0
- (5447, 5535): 5525.0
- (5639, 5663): 5661.0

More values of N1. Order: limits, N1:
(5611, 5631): -0.90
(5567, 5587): -0.86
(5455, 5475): -0.93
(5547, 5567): -0.94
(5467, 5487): -0.87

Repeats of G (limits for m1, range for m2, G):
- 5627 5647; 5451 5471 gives 0.020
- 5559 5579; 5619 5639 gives -0.032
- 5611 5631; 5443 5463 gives -0.002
